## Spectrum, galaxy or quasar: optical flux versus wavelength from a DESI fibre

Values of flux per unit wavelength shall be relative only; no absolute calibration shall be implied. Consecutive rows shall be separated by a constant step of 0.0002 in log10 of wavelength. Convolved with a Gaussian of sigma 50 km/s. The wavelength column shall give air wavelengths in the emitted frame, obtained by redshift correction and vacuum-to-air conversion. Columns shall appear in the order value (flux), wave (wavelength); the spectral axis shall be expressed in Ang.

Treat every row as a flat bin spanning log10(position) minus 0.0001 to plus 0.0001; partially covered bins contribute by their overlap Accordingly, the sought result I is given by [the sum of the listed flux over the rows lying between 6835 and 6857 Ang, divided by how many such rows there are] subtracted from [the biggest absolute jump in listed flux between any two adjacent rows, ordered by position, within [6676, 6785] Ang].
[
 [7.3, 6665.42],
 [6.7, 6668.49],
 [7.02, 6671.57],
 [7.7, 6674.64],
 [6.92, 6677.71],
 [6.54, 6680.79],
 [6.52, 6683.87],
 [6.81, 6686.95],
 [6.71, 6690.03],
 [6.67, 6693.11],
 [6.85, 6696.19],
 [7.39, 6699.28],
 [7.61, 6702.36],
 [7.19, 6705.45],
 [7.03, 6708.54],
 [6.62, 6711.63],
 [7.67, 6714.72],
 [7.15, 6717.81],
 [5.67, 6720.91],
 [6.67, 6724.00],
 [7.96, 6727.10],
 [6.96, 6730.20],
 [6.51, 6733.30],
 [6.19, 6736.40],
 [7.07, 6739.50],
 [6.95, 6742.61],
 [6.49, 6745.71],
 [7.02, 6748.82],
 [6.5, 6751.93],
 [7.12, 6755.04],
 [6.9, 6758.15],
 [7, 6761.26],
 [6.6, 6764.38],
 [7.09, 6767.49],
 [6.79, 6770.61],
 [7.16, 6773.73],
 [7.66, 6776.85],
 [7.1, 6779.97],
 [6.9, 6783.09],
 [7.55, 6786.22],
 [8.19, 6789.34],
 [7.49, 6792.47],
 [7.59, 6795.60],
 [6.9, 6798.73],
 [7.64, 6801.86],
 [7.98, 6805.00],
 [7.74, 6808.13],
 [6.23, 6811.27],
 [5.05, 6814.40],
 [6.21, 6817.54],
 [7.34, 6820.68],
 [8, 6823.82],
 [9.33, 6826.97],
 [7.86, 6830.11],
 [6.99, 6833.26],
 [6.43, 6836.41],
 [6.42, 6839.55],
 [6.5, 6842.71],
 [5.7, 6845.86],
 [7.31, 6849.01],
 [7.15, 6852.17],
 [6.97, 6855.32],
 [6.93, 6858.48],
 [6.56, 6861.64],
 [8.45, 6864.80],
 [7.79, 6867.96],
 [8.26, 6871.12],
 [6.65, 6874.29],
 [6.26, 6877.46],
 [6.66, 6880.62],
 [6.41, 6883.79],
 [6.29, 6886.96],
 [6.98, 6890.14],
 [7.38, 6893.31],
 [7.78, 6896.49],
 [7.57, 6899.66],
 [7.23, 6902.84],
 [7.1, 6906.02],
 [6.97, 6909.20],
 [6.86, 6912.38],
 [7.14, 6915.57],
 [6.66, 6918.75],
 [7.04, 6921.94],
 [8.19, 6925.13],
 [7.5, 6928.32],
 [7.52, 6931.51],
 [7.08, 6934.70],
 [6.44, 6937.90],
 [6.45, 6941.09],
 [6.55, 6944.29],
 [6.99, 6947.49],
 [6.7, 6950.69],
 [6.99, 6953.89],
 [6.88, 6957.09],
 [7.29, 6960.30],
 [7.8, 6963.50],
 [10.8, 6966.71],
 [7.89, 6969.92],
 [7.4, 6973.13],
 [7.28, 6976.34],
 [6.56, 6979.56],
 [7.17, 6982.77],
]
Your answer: -5.16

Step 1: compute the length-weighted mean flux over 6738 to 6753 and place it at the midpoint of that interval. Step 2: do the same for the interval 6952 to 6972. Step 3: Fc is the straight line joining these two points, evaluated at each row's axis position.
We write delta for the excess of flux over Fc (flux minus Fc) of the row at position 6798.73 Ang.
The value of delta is -0.2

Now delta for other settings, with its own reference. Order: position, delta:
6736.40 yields -0.6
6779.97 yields 0.1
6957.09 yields -1.0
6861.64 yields -0.8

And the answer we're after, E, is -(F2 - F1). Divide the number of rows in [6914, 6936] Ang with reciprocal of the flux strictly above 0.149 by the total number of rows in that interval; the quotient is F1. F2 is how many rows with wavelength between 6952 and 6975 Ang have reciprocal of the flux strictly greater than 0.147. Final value 0.1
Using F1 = 0.1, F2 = 0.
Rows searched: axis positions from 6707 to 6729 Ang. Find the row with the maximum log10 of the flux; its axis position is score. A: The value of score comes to 6727.10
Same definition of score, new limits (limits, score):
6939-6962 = 6960.30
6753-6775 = 6773.73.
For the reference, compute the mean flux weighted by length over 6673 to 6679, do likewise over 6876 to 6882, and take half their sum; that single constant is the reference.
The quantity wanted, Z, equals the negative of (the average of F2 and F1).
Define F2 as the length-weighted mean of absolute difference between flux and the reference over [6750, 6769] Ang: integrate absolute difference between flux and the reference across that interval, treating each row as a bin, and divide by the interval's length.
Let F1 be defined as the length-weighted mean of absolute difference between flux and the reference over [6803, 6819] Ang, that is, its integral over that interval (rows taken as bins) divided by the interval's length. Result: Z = -0.61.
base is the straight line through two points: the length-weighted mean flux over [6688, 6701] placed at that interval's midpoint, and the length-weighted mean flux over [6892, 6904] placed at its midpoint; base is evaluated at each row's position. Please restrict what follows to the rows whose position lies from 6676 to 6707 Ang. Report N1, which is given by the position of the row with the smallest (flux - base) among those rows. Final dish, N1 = 6683.87 Ang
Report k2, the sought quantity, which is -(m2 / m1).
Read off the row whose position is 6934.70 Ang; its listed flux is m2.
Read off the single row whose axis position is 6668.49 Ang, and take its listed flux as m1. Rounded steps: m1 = 6.7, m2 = 7.08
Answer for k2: -1.06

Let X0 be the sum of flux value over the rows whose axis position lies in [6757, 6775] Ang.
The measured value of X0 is 41.5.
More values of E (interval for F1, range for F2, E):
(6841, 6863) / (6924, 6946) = -2.6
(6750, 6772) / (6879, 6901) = -2.7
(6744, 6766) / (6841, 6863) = -2.6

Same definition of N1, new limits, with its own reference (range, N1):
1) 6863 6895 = 6877.46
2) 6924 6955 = 6937.90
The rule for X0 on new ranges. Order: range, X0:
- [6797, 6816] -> 41.5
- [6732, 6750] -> 40.2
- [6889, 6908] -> 44.0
